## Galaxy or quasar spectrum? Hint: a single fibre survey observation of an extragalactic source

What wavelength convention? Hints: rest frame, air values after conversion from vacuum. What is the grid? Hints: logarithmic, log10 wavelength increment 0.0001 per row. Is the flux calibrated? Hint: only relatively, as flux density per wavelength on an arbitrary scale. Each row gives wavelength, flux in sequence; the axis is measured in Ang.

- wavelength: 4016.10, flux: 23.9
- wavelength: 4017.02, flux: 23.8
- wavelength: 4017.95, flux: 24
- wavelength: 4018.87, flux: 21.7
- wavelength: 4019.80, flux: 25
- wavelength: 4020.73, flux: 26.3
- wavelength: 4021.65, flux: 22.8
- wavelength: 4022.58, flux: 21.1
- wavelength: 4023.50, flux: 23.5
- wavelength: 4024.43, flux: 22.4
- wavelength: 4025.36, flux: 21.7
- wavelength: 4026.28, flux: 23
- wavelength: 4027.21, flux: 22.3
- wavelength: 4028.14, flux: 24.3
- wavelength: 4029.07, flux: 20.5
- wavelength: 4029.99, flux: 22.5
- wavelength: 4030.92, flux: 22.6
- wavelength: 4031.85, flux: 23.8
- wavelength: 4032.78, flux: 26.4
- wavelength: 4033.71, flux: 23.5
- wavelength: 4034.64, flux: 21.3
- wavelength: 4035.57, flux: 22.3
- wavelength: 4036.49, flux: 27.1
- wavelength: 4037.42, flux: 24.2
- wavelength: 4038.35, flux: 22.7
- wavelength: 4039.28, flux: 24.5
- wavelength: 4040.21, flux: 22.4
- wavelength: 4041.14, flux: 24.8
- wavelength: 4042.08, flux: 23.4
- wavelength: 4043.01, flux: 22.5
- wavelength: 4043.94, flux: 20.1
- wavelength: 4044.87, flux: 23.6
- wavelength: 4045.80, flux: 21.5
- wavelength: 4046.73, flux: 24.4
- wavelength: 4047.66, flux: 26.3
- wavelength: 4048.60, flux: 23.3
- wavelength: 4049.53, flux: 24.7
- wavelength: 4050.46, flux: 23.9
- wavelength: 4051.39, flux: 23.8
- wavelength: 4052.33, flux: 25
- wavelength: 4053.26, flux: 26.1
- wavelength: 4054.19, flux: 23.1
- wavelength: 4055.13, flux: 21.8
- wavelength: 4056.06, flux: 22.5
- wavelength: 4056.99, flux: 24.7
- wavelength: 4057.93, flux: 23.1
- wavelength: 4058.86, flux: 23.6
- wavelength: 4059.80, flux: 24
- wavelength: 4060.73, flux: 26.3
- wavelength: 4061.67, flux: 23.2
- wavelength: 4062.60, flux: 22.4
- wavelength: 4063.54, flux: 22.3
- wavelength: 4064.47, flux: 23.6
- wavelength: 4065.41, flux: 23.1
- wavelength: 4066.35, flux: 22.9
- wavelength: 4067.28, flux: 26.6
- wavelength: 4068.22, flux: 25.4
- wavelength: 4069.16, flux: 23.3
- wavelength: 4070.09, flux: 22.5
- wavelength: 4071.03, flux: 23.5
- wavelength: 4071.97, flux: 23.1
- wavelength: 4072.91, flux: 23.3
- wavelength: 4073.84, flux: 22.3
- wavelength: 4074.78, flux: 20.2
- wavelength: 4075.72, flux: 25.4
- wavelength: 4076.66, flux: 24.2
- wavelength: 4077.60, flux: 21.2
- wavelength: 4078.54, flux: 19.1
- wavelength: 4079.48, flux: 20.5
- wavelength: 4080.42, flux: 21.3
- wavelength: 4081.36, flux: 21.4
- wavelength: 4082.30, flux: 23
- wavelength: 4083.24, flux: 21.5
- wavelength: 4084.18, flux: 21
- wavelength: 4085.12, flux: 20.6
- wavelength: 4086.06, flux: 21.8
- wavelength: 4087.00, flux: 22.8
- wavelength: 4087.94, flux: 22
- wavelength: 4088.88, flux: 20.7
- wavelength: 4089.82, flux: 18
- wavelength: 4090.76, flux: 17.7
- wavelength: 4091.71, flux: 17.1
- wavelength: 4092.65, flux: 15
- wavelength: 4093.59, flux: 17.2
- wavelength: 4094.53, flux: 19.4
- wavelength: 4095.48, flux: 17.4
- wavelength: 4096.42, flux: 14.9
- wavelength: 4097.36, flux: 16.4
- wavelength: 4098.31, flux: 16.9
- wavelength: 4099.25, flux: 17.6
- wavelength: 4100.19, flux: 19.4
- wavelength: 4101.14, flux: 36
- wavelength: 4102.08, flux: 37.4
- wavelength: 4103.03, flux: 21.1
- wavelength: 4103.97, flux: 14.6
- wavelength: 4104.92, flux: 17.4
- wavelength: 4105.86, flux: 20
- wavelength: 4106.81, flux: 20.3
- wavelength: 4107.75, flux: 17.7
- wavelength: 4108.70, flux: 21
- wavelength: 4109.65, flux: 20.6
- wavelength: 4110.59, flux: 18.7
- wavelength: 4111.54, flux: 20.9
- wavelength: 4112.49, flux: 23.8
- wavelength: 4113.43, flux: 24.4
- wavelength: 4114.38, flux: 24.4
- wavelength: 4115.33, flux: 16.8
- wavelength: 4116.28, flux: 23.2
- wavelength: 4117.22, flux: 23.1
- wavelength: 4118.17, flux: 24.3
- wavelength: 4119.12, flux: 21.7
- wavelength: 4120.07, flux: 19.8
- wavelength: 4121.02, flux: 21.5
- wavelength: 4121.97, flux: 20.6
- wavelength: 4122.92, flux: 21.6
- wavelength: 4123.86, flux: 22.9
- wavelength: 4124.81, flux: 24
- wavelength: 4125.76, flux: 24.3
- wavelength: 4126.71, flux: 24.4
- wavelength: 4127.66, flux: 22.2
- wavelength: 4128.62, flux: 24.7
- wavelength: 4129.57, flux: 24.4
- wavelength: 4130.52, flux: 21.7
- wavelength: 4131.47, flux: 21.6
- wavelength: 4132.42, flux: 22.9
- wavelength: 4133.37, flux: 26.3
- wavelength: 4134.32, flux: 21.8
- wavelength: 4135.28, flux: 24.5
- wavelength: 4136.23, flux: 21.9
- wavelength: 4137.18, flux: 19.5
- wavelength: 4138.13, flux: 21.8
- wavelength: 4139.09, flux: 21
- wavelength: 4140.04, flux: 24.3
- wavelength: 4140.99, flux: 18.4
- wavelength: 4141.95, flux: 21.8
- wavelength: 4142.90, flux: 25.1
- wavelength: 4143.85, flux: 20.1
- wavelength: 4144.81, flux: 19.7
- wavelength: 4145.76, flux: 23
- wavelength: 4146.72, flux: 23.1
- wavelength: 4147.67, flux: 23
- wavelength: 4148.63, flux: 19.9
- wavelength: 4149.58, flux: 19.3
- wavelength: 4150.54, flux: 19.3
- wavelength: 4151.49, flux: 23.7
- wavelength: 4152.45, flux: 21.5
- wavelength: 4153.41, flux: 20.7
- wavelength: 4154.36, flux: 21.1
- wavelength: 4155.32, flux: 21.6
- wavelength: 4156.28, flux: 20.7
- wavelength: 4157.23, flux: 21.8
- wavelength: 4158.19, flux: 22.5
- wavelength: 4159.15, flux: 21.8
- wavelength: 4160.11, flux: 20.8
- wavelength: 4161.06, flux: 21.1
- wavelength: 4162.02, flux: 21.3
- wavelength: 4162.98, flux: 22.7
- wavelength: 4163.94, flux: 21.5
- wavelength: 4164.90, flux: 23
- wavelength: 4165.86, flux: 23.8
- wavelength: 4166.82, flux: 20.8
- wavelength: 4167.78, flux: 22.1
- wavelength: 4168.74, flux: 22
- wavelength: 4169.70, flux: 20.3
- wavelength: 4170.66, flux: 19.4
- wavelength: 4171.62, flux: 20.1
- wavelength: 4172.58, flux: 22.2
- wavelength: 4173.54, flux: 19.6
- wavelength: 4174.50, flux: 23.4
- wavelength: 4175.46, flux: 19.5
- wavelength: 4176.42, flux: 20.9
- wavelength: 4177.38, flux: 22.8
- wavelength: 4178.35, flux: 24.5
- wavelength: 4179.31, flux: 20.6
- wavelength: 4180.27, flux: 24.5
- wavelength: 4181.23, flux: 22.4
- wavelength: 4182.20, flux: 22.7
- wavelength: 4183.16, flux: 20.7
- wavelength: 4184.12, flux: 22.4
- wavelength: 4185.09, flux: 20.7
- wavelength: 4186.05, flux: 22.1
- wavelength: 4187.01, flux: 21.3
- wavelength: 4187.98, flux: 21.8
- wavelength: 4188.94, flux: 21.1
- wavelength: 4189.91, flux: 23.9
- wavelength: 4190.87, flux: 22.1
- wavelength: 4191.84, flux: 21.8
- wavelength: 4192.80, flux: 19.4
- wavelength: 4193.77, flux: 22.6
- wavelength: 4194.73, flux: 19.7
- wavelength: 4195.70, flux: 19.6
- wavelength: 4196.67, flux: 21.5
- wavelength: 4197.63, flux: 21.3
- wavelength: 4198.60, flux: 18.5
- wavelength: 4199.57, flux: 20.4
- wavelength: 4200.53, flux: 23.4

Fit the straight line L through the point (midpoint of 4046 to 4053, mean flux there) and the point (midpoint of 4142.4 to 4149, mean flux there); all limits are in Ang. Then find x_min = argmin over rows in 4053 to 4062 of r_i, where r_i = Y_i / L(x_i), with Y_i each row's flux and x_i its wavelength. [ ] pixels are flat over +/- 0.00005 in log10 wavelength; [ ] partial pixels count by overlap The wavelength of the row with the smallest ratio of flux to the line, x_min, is 4055.13 Ang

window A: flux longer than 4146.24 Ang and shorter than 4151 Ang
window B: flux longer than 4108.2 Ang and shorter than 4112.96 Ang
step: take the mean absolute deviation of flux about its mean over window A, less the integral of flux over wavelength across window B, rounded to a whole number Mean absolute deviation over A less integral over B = -98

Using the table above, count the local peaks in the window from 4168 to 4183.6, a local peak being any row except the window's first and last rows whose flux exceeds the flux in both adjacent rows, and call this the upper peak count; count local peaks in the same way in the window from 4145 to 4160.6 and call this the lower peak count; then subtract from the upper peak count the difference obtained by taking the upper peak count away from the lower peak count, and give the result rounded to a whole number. 6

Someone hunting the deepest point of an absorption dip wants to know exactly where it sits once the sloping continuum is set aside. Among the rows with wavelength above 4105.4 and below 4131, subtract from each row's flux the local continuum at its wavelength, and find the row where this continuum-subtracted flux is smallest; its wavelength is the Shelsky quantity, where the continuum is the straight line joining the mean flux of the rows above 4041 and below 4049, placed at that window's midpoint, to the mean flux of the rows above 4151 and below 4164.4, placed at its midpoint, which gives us 4115.33 Ang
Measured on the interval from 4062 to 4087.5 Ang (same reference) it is 4078.54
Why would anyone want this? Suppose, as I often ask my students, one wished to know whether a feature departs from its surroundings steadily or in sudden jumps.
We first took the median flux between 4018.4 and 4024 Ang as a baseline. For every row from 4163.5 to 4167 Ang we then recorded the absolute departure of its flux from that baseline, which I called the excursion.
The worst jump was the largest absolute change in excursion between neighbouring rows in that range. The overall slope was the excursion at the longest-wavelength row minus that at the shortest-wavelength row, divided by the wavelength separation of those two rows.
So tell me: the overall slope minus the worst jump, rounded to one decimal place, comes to -1.5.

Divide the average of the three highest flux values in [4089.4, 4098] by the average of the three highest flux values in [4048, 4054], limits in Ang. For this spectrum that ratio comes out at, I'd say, 0.73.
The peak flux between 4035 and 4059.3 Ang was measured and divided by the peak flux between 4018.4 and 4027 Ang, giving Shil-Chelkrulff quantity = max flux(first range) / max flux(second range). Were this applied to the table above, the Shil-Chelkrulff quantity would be 1.03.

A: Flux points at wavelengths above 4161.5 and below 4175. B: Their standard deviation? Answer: 1.4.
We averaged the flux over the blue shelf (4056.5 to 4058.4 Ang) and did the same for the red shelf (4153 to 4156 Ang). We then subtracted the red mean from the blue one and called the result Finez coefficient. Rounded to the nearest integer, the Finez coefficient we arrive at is 3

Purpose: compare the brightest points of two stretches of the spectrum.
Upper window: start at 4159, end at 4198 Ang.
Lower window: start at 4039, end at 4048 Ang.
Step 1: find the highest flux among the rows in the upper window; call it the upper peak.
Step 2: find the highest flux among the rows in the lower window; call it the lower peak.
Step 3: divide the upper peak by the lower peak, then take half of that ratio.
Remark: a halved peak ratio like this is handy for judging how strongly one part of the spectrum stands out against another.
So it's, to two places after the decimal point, 0.47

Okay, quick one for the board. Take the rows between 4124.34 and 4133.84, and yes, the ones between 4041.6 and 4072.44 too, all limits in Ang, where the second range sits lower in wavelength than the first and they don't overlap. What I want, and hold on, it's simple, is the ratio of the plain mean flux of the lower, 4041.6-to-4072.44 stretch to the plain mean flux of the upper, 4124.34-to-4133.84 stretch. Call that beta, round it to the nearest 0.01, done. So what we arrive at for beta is 1.00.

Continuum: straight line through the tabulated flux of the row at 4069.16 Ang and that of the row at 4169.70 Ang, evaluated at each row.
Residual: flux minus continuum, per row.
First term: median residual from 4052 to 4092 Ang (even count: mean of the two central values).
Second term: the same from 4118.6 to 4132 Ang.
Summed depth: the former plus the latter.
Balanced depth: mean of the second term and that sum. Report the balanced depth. 0.1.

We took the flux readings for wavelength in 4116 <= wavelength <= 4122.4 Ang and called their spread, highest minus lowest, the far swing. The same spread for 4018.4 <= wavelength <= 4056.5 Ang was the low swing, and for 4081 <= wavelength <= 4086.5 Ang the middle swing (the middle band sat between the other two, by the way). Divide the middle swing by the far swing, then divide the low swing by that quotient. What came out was 13.1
